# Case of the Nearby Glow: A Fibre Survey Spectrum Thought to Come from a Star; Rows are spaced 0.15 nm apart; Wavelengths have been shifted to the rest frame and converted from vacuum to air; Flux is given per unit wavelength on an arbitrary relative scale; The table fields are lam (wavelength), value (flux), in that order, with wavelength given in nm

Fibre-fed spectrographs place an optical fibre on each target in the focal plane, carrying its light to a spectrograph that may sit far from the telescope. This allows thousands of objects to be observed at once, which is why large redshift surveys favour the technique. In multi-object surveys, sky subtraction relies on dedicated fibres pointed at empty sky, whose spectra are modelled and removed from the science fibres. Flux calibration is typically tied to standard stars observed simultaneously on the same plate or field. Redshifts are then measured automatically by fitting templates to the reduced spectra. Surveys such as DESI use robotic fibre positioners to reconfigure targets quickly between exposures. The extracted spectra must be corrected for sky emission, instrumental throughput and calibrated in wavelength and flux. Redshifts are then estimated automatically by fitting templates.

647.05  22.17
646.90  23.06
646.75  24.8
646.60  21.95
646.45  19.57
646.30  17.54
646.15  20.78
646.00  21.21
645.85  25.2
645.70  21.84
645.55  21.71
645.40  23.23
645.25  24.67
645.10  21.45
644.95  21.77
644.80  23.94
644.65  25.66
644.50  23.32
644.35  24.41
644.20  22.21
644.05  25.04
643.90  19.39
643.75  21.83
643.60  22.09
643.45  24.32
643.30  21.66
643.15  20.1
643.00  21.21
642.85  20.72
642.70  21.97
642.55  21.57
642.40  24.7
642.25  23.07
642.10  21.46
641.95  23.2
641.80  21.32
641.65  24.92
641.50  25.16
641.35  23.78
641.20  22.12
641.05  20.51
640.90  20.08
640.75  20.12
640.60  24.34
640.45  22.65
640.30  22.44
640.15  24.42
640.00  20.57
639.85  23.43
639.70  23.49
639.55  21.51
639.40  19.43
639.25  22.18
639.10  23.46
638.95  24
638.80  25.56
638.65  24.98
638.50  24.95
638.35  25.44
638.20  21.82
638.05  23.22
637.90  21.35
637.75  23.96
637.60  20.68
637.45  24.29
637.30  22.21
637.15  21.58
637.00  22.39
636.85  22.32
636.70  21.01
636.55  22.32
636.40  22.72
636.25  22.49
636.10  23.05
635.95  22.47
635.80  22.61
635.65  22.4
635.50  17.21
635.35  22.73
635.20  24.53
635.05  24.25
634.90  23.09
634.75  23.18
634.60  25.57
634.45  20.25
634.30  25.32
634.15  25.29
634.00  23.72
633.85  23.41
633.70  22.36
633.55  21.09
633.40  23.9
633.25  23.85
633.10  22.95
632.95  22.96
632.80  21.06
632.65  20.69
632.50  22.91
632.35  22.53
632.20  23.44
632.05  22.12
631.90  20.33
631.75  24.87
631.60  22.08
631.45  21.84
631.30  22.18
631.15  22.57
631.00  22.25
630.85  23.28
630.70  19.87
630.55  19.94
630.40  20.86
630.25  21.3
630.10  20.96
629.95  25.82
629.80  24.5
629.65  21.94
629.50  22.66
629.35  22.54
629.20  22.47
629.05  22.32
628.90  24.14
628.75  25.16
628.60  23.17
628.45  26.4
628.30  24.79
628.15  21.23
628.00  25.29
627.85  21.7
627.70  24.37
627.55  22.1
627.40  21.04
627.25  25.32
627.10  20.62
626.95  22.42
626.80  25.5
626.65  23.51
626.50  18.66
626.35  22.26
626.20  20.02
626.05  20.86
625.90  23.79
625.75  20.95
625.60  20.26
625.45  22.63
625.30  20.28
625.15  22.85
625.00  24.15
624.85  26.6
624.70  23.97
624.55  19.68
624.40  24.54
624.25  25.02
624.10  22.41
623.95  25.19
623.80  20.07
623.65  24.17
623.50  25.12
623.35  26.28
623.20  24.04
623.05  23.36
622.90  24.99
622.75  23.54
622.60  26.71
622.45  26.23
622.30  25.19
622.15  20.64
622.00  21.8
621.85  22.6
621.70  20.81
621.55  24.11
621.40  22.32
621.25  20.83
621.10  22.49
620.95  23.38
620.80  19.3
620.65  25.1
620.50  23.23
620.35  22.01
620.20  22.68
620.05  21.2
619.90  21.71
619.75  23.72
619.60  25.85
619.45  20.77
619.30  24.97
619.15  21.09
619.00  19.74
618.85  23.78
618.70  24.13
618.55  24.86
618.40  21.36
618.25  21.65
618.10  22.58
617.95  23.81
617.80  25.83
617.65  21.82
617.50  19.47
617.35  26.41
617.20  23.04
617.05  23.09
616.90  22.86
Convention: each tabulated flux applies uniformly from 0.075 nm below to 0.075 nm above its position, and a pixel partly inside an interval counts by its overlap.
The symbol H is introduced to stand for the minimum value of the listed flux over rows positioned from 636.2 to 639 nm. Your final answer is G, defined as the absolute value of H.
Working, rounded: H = 20.68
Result 20.7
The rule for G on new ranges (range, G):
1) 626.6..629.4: 20.6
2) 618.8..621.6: 19.3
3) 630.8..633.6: 20.3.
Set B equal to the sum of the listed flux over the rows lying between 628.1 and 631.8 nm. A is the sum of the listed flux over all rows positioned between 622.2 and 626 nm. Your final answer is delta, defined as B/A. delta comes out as 0.96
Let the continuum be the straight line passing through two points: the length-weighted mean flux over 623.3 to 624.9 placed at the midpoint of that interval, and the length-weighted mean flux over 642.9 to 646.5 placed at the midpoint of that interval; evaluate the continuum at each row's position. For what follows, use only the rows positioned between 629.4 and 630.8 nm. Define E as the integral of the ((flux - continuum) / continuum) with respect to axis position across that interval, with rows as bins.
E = -0.082 nm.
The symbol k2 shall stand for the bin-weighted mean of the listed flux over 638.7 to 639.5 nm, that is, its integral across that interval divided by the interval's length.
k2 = 22.9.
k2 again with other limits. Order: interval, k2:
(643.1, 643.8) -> 22.1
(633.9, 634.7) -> 24.0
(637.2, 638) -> 22.5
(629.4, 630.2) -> 23.1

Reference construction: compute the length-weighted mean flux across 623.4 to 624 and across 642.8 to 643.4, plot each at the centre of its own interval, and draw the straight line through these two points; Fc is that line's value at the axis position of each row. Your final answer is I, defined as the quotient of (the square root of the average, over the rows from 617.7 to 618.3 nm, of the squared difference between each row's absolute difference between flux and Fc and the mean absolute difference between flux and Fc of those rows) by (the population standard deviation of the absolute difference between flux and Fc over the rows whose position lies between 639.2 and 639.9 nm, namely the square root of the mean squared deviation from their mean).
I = 0.9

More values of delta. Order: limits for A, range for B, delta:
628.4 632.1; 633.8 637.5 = 1.01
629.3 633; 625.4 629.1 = 1.02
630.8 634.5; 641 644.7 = 1.00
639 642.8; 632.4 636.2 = 1.02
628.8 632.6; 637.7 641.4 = 1.02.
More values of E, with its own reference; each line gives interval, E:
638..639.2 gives 0.075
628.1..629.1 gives 0.021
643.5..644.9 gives 0.050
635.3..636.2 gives -0.047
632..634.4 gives -0.019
